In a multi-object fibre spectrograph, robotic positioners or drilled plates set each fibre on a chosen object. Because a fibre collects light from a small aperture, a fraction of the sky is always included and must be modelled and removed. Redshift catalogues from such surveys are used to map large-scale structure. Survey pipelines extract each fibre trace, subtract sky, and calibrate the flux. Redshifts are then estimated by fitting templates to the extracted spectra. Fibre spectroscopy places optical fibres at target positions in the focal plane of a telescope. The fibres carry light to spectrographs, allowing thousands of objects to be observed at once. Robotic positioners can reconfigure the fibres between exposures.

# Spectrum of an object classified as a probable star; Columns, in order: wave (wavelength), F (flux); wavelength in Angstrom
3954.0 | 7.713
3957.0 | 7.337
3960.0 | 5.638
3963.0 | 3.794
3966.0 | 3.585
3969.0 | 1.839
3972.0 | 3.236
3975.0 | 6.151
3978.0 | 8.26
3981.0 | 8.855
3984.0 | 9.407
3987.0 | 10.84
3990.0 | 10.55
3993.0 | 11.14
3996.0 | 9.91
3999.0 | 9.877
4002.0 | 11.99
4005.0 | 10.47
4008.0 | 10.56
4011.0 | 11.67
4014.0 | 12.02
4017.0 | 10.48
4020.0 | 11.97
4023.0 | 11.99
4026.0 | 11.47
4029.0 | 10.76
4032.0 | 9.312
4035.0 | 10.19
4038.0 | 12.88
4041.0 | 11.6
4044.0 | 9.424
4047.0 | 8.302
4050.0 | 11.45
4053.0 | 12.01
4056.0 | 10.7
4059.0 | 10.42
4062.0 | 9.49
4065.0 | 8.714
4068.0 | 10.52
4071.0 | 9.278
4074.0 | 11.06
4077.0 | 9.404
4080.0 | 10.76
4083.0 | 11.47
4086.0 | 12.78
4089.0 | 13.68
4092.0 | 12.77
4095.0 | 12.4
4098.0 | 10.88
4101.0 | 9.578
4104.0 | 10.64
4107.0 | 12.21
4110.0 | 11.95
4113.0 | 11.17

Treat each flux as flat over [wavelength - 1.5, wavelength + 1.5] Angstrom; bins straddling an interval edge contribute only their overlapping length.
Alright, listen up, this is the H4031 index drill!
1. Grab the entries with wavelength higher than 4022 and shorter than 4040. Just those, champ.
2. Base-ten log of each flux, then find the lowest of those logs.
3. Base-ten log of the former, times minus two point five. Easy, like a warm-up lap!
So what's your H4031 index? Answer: 0.03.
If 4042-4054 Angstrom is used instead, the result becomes 0.09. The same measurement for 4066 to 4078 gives 0.04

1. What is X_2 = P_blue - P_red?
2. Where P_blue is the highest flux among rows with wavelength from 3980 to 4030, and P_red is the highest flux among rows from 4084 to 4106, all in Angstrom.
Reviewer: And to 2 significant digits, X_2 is -1.7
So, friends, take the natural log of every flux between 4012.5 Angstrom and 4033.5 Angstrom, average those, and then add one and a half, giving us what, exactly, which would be 3.91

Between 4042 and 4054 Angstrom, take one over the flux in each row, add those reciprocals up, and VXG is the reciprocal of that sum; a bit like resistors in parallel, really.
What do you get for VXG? 2.5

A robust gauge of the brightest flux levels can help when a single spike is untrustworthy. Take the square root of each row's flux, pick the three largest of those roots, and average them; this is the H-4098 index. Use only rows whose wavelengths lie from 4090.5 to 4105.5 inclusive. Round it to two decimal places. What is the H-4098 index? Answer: 3.46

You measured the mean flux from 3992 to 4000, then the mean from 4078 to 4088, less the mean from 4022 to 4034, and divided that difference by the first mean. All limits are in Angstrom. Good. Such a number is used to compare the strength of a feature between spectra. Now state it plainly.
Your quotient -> 0.08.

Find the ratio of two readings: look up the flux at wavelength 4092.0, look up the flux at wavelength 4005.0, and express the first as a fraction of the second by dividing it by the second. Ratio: 1.2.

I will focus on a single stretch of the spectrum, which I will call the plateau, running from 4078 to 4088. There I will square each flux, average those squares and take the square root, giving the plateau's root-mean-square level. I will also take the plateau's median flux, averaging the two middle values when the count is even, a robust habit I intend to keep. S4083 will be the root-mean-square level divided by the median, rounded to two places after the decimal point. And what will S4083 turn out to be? 1.02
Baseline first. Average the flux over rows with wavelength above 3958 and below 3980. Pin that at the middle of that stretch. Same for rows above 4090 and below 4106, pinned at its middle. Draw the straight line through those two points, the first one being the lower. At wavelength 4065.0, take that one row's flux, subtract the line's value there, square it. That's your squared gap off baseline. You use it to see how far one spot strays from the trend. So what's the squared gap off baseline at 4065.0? 1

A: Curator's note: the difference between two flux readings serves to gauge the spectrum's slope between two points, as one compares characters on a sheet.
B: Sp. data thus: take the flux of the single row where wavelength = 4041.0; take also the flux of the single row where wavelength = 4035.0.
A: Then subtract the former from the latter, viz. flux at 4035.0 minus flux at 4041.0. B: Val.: -1.4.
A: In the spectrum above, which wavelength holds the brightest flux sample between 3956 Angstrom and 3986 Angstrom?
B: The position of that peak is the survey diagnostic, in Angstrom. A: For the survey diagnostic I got 3984.0 Angstrom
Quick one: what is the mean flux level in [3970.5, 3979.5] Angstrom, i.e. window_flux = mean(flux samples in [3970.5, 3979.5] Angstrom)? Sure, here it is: 5.9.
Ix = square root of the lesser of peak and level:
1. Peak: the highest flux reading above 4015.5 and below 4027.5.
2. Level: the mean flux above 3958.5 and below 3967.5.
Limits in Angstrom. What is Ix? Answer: 2.08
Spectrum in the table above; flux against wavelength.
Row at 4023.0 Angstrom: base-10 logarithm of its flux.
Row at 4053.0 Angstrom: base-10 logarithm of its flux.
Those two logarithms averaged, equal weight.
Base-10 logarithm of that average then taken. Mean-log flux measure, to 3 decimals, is 0.033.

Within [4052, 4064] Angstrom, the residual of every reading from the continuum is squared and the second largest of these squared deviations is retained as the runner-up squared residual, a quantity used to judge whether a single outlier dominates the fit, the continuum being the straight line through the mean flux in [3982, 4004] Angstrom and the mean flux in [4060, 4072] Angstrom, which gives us 1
